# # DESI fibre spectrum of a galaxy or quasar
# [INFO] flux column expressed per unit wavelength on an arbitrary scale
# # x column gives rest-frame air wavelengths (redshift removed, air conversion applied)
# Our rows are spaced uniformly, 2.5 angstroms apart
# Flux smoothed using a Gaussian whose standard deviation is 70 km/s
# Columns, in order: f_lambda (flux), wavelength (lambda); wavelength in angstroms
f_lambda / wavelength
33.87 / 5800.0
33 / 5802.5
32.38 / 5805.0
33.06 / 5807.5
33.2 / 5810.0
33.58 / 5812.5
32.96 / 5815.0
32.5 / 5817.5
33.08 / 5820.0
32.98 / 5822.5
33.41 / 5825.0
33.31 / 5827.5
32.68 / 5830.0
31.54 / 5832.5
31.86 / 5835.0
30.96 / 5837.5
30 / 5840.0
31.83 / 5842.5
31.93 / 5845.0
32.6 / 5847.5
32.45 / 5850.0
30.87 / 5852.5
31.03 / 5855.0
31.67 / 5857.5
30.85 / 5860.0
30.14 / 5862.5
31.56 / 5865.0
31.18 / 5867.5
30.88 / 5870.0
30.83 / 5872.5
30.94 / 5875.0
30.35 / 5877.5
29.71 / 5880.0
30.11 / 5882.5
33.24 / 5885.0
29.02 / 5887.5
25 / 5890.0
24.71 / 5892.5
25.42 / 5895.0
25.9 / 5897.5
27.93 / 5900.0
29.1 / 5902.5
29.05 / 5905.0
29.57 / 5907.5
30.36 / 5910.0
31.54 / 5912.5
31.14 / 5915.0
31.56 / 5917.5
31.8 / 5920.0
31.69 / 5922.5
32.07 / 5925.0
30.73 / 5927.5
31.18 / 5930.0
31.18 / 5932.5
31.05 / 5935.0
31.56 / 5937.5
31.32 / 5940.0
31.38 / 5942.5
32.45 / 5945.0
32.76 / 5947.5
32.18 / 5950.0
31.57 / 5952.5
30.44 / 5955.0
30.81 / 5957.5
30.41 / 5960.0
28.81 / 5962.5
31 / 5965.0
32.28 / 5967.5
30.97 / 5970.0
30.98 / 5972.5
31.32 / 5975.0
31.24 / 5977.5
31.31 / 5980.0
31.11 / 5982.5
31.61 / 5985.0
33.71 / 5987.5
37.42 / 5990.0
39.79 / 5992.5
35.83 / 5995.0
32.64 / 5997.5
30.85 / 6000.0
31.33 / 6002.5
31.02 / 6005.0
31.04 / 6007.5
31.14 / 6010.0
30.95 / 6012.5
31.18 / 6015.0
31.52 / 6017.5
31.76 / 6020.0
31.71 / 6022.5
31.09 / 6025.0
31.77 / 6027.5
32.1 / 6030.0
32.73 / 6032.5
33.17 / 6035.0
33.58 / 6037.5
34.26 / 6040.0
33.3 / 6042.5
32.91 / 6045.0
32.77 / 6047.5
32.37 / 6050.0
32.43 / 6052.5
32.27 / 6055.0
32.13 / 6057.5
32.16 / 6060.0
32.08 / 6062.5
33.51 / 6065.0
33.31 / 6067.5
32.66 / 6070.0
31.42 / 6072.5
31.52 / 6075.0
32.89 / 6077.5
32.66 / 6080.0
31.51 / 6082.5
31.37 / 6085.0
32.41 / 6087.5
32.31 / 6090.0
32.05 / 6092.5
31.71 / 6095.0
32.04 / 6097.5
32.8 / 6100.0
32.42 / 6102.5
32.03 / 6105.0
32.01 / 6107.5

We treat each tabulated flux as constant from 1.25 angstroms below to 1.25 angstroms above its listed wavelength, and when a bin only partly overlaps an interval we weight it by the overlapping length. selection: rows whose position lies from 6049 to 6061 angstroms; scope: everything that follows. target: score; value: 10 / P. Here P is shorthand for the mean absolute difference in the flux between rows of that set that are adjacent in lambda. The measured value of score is 103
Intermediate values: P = 0.10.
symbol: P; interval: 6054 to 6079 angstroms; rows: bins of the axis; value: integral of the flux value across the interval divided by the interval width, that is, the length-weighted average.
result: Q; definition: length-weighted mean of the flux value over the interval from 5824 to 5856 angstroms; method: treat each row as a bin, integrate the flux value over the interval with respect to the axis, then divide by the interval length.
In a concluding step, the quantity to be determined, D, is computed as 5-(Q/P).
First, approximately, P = 32.4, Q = 31.9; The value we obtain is 4.02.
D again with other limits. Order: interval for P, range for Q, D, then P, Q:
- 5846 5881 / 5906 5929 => 4.00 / 31.1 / 31.1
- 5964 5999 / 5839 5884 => 4.06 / 32.9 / 31.1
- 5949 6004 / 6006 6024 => 4.03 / 32.2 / 31.3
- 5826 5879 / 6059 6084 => 3.97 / 31.4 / 32.4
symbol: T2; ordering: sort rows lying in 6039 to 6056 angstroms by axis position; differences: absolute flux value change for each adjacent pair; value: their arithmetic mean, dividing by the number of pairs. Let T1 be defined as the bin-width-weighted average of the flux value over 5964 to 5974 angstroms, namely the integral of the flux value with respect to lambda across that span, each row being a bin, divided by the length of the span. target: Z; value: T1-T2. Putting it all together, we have 31.0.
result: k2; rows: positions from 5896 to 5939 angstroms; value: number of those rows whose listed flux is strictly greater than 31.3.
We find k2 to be 6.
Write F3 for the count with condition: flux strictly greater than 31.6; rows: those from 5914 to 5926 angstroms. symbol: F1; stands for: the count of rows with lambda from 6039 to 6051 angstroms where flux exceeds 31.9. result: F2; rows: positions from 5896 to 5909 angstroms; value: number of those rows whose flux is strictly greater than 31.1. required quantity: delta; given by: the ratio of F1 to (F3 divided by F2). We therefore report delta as 0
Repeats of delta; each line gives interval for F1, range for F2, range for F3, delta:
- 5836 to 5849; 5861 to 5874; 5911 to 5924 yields 2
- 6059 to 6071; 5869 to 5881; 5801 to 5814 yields 0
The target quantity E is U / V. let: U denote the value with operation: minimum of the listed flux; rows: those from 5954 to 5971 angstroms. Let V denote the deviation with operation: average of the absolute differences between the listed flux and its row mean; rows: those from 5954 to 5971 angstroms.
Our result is 43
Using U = 28.81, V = 0.7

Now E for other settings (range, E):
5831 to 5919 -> 16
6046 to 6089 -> 65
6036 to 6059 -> 58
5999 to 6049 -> 35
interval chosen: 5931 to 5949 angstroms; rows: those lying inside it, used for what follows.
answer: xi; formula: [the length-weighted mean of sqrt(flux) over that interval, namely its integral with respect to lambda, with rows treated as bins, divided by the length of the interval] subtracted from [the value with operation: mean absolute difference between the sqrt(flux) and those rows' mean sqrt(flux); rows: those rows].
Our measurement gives -5.58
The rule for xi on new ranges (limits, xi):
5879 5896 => -5.05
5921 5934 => -5.56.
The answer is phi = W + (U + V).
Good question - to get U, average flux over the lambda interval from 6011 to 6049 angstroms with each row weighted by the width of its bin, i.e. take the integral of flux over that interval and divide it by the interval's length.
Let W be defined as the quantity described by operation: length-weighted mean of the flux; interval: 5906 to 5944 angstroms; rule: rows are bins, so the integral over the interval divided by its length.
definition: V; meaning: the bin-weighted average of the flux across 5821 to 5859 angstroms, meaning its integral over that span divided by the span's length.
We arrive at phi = 95.5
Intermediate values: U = 32.3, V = 31.9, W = 31.2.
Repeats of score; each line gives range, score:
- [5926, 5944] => 43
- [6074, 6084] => 11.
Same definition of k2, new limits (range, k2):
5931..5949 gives 5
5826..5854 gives 8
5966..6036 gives 17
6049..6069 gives 8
